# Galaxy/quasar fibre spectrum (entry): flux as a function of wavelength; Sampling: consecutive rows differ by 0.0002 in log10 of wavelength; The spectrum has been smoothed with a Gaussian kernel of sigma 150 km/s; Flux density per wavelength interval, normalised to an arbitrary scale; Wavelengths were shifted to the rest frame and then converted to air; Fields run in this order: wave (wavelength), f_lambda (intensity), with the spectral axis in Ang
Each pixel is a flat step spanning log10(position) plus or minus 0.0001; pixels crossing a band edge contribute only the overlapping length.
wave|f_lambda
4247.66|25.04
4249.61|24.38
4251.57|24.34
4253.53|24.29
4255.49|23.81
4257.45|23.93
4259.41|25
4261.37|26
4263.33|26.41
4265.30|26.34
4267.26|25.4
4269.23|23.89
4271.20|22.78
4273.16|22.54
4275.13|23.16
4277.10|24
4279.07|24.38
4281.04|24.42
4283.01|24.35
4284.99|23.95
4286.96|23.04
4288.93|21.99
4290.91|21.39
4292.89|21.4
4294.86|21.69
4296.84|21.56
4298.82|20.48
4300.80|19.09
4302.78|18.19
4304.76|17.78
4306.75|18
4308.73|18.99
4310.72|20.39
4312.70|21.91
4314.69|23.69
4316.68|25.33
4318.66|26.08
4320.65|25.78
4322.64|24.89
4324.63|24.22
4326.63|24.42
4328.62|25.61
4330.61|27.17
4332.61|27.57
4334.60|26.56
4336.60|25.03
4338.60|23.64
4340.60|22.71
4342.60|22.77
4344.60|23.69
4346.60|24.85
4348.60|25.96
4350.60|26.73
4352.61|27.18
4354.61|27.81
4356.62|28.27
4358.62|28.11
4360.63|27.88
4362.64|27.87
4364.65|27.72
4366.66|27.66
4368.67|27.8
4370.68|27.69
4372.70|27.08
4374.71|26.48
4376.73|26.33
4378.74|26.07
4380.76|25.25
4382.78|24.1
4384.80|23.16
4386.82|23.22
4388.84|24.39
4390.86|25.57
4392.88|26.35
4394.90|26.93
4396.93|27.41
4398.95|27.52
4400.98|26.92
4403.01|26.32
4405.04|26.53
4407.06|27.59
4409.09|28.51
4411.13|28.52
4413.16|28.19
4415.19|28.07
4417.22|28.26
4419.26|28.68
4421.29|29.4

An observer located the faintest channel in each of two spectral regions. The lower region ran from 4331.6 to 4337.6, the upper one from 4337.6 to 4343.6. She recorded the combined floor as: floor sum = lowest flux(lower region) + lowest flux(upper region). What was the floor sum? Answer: 48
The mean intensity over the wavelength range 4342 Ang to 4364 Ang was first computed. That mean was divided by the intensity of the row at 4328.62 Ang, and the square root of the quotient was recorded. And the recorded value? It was 1.02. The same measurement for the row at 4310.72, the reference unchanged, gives 1.14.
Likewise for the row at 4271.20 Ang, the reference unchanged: 1.08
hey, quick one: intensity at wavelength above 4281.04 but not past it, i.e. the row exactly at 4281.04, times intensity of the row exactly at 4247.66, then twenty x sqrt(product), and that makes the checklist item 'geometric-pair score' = 495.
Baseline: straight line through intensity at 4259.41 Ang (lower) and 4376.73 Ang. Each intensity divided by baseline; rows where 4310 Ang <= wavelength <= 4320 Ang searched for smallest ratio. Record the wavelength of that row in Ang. 4310.72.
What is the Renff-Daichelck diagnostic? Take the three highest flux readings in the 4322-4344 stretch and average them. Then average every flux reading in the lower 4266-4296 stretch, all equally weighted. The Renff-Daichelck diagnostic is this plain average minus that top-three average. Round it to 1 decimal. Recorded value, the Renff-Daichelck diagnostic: -3.9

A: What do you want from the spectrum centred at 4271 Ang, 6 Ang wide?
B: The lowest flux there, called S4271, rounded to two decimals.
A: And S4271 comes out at 22.54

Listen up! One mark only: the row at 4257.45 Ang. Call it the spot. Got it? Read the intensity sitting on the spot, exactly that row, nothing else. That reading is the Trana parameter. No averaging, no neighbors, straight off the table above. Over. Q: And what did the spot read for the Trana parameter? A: 23.93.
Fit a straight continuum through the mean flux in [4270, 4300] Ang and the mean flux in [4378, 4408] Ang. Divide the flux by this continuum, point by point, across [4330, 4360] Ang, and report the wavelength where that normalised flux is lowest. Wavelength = 4340.60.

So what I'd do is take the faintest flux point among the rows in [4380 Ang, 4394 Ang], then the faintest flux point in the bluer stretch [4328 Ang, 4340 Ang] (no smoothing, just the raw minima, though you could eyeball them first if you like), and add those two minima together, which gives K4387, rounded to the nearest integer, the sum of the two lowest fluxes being 47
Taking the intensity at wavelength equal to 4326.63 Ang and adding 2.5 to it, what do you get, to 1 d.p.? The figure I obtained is 26.9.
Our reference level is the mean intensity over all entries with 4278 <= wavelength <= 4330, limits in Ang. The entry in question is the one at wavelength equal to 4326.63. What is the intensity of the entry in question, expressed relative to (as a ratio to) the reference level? 1.09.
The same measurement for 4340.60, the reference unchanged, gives 1.01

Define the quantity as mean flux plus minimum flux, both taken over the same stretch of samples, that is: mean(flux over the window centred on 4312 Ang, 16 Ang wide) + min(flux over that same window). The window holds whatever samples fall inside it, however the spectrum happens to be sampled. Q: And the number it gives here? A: 39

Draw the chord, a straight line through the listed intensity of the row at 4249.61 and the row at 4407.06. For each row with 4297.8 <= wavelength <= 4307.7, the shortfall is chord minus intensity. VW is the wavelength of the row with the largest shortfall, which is 4304.76 Ang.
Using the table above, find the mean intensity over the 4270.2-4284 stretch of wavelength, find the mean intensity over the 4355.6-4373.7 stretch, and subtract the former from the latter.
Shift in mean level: 4.1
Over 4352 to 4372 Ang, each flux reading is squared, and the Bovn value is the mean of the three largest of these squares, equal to 789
